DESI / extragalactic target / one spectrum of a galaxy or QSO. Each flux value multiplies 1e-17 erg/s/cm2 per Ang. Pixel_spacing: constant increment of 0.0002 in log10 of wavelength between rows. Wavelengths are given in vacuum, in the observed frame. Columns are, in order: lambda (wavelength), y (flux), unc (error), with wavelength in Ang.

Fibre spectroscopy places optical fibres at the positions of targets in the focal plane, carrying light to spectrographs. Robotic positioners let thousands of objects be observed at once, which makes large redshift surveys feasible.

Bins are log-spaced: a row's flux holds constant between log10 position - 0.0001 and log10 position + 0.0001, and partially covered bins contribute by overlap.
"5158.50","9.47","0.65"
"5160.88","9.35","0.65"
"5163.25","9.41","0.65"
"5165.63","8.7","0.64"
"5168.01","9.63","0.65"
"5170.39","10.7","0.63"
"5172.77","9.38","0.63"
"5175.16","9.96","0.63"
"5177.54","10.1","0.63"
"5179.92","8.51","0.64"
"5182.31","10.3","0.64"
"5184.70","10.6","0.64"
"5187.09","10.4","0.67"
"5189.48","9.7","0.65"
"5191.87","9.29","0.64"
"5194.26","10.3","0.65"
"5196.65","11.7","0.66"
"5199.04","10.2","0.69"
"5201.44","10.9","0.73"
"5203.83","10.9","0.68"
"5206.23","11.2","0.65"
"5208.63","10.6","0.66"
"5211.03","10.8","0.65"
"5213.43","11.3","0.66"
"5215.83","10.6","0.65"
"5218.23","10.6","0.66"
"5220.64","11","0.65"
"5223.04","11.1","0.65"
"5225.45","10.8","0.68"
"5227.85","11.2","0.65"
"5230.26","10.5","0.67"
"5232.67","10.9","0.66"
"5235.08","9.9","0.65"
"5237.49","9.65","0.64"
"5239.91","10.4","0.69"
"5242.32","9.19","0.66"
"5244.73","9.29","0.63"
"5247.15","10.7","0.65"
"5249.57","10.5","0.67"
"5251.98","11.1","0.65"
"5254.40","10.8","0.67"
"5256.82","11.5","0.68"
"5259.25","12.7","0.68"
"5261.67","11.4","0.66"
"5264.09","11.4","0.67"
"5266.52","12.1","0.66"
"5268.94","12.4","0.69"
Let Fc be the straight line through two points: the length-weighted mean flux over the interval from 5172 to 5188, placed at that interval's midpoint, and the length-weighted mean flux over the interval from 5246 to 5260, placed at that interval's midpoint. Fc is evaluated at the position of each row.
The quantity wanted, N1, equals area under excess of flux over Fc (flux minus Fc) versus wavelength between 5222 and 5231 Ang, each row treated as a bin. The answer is 1.9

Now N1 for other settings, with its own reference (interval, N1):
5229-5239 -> -5.9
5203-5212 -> 4.5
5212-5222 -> 3.4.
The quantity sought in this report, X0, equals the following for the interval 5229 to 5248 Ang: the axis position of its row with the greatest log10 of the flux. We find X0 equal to 5232.67 Ang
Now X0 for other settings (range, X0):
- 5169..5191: 5170.39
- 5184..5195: 5184.70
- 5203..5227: 5213.43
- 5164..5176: 5170.39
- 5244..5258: 5256.82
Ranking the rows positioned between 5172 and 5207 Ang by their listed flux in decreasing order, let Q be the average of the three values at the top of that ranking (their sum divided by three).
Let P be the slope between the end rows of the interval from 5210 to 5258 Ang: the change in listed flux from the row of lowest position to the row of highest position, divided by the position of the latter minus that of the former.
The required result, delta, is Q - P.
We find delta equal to 11.3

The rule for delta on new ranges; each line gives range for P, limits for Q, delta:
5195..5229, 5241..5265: 11.9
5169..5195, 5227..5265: 11.9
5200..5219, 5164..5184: 10.4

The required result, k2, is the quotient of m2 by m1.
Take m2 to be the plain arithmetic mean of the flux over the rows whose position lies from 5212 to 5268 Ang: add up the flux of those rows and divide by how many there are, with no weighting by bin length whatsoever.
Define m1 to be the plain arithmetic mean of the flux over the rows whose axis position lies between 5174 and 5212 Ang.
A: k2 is 1.05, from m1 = 10.3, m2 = 10.8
